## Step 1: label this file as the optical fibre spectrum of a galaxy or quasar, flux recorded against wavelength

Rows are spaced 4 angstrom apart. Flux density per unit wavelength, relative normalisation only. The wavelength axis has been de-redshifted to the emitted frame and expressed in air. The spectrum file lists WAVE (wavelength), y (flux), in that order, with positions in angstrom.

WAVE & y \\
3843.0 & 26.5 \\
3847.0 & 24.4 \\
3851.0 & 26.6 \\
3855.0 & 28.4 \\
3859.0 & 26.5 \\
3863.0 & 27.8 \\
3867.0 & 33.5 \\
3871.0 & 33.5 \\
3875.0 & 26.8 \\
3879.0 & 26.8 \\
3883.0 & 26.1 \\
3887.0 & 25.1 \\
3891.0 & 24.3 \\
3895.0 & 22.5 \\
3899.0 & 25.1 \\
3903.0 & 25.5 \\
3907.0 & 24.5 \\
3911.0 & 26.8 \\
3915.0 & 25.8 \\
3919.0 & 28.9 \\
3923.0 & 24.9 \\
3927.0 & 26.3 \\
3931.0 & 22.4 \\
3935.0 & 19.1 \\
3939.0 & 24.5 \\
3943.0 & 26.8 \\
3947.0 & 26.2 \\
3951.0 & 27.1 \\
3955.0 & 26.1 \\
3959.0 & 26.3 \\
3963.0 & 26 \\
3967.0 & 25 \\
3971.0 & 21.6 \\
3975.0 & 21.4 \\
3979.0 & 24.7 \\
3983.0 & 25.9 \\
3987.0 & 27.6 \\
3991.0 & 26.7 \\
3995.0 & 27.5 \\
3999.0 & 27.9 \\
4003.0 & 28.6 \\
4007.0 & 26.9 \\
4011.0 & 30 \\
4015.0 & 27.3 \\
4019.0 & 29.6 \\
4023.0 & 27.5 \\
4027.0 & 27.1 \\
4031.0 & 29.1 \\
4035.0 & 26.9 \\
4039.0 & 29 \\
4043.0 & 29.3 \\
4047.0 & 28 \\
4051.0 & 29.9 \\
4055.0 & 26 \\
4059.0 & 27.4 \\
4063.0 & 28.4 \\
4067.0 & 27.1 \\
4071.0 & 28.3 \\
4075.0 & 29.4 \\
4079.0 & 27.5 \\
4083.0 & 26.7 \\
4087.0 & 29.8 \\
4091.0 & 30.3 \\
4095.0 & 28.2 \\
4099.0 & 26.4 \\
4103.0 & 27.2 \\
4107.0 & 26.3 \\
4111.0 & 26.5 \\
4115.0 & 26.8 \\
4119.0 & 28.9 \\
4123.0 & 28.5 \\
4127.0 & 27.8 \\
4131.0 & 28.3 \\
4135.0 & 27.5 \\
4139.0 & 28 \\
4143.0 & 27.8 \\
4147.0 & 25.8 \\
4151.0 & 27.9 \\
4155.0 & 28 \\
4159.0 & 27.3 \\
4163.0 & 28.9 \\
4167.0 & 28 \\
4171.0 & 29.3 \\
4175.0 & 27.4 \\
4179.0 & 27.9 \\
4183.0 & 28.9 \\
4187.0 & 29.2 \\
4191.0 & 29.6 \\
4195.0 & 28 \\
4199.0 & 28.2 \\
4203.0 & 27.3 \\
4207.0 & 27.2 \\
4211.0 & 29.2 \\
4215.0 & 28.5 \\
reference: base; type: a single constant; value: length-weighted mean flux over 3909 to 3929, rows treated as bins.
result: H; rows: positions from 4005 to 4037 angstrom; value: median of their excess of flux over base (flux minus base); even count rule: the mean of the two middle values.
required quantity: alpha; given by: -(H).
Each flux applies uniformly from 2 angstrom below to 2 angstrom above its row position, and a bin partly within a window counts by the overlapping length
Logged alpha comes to -0.9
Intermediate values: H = 0.9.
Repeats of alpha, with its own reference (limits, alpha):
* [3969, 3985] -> 3.4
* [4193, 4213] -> -1.5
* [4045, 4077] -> -1.6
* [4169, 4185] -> -1.9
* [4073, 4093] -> -2.9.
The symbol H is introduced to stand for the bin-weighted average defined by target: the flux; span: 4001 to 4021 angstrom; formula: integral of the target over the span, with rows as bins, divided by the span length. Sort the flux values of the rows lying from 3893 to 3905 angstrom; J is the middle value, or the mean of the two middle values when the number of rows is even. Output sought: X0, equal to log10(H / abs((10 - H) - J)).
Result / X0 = -0.18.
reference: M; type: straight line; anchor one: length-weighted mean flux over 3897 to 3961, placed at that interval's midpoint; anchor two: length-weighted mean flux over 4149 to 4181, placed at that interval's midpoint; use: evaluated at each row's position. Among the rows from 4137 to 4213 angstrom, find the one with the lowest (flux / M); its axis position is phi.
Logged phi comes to 4147.0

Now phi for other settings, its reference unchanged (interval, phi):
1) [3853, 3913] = 3895.0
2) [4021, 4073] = 4055.0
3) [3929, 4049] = 3935.0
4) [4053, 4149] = 4147.0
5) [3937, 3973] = 3971.0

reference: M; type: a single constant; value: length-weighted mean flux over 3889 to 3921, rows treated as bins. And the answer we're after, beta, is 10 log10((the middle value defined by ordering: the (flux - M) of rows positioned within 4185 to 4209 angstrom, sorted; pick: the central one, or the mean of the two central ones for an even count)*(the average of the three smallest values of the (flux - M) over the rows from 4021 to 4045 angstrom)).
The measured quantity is 7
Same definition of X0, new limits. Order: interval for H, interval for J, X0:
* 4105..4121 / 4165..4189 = -0.23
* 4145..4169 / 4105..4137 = -0.21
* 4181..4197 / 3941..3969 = -0.19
